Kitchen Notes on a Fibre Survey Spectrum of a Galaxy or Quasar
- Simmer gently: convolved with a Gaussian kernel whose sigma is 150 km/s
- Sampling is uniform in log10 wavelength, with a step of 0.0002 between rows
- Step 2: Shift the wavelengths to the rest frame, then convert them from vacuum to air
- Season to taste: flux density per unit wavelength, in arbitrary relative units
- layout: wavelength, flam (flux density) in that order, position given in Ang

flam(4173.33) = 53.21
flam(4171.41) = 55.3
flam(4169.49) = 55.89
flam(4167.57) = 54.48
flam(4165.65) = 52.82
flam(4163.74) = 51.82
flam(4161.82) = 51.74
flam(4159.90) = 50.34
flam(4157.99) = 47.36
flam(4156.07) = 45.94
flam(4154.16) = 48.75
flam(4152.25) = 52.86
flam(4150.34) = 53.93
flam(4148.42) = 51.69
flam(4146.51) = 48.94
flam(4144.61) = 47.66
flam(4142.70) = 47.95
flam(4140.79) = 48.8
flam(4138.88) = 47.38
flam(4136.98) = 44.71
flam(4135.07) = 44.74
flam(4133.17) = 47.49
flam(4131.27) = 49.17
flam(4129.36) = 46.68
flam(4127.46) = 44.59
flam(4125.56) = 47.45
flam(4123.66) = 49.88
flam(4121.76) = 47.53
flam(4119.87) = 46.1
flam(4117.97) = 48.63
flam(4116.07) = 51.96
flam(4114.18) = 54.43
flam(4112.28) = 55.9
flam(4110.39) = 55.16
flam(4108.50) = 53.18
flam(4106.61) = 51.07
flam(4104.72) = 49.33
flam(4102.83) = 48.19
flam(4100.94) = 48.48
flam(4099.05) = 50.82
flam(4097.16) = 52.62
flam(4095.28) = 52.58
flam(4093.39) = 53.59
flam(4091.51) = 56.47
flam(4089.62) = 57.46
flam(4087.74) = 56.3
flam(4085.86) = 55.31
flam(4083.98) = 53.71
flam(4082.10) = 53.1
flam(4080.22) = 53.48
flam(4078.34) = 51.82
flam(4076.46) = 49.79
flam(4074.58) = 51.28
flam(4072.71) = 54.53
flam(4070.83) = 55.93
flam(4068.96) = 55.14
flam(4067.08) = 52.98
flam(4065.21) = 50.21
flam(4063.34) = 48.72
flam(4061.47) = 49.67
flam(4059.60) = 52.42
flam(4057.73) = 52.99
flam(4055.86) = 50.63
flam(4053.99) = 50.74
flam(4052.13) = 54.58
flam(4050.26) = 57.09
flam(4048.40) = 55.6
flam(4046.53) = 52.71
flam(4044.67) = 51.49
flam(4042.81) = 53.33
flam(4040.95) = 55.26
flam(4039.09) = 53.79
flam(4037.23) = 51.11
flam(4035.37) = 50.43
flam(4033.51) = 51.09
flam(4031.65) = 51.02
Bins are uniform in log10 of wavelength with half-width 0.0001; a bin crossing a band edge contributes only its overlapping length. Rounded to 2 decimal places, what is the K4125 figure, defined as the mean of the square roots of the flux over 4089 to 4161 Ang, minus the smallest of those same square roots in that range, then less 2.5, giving -2.11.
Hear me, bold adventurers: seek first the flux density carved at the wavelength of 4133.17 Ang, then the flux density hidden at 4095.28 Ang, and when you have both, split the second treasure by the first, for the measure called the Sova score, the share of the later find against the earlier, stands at 1.11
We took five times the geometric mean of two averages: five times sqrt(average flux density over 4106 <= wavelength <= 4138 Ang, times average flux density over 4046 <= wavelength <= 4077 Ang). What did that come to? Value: 255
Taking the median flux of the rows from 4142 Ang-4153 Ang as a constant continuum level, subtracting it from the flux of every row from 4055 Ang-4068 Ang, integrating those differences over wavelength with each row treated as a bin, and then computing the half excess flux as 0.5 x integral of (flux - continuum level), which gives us 5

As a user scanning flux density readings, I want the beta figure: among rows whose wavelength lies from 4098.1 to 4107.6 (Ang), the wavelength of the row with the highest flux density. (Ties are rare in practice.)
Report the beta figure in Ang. 4106.61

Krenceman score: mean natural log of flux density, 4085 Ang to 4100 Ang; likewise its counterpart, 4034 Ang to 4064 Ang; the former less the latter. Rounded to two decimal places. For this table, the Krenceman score 0.03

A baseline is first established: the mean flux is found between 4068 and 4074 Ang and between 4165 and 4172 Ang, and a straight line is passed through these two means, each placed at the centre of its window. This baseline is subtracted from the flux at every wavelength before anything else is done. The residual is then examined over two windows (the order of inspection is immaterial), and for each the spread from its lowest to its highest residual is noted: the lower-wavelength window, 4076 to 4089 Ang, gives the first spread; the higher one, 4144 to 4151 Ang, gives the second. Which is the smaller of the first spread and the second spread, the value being 6.3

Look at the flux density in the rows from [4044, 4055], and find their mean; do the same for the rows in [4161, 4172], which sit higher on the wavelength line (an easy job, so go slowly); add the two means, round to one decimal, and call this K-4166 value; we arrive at 107.4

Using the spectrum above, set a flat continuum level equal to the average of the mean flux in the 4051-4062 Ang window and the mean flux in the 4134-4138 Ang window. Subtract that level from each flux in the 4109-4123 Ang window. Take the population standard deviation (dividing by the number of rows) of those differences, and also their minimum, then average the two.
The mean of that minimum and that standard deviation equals 0.7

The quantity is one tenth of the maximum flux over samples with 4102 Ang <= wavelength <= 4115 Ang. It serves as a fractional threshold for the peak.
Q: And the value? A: 5.59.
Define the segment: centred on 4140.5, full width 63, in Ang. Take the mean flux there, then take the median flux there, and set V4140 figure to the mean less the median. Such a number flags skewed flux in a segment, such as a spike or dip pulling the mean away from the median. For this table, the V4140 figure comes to 1.00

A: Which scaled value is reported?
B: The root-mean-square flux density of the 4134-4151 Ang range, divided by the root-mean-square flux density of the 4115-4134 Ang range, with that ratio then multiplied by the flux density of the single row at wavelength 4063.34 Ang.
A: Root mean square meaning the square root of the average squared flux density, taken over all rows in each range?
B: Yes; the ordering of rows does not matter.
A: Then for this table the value 49.2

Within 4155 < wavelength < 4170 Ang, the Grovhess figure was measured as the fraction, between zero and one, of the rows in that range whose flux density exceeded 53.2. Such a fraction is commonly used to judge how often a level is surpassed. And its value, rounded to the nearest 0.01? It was 0.25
